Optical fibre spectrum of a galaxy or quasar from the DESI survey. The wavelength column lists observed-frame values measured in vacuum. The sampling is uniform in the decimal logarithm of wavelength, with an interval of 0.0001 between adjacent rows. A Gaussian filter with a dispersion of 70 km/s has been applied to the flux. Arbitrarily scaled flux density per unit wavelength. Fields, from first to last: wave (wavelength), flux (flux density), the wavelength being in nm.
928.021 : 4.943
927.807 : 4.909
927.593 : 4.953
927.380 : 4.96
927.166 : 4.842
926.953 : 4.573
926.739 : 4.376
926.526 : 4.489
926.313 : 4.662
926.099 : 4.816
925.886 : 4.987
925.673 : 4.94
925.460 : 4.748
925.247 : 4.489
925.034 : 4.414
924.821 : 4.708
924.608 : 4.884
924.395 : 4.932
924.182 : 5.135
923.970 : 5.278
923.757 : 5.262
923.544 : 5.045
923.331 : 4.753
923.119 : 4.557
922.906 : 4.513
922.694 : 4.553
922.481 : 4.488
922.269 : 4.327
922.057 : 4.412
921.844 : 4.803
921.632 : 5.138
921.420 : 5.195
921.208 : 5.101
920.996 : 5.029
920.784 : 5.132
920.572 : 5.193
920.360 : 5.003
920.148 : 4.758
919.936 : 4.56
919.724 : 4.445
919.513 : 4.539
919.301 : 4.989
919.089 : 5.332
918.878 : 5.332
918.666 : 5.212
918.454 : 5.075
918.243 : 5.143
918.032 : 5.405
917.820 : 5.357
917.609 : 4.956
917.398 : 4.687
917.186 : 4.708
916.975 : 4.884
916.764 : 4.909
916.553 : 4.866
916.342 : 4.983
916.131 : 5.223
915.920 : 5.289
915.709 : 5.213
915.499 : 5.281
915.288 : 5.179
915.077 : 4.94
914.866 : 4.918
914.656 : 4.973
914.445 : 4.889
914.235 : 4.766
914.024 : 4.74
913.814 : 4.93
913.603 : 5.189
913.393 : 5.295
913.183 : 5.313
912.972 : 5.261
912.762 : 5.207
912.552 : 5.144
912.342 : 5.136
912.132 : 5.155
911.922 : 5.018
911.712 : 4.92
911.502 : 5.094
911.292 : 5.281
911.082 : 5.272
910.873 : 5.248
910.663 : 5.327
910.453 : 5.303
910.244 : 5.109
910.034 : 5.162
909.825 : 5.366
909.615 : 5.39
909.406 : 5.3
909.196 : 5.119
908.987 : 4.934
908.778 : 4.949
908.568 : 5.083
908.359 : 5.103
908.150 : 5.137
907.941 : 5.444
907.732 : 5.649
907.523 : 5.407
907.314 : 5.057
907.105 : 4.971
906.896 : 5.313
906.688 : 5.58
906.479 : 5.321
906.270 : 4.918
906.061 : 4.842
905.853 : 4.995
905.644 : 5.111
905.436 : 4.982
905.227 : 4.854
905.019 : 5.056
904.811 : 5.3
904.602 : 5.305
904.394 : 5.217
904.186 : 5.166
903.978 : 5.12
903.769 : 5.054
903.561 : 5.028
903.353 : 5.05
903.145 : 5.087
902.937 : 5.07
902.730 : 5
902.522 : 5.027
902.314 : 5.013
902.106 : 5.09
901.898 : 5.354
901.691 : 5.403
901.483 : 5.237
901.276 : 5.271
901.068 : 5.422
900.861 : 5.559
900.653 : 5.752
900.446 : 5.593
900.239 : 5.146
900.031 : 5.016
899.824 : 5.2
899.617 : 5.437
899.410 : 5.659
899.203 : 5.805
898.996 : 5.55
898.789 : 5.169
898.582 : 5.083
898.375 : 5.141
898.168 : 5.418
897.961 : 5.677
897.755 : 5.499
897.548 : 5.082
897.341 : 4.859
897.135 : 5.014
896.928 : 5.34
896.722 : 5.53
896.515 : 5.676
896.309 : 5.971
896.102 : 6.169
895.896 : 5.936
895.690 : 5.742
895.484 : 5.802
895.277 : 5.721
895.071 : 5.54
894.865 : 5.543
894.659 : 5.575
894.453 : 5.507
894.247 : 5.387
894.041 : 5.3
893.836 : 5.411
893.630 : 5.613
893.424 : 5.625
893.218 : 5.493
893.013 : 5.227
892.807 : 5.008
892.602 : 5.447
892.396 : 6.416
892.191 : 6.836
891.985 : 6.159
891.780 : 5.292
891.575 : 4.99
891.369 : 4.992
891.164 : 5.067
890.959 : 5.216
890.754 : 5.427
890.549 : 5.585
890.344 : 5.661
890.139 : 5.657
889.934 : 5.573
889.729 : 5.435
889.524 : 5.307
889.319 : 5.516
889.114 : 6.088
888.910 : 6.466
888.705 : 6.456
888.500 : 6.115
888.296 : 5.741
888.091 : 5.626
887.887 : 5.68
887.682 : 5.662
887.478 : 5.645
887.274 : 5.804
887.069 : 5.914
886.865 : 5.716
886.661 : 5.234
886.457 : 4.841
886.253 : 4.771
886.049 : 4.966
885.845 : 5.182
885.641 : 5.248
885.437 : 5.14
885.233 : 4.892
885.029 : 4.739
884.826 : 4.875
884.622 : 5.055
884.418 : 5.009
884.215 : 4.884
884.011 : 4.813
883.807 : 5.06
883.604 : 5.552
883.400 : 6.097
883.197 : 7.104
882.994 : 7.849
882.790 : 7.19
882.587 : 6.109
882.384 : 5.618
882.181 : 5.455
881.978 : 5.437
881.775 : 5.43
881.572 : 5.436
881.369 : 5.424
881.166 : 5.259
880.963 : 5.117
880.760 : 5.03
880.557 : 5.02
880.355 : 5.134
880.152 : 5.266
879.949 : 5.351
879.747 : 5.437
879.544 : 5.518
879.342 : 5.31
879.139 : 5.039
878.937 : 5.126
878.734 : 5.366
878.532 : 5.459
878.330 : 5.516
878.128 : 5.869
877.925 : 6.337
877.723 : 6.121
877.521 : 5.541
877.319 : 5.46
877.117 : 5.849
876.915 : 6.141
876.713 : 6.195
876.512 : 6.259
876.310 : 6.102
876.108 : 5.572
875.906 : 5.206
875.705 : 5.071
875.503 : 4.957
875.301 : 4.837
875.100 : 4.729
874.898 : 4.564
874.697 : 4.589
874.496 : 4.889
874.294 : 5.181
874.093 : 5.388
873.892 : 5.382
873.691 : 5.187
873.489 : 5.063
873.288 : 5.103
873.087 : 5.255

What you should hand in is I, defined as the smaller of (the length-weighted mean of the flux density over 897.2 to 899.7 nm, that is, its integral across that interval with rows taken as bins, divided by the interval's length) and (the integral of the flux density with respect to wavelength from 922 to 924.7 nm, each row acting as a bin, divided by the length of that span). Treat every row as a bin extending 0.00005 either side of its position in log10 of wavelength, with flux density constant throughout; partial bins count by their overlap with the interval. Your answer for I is 4.79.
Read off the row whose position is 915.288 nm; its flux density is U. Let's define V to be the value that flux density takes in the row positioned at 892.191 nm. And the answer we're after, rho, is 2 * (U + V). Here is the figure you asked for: 24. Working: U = 5.179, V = 6.836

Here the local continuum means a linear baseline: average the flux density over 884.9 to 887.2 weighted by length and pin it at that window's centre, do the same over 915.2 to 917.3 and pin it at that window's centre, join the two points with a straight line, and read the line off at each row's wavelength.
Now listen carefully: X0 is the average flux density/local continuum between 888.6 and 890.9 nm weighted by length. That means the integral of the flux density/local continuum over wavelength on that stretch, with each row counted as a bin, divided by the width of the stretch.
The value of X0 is 1.11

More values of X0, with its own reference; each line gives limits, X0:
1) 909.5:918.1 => 1.01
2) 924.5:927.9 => 0.94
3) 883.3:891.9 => 1.05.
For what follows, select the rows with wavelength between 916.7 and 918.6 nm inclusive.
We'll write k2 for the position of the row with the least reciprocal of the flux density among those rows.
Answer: 918.032 nm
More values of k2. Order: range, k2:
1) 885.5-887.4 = 887.069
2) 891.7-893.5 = 892.191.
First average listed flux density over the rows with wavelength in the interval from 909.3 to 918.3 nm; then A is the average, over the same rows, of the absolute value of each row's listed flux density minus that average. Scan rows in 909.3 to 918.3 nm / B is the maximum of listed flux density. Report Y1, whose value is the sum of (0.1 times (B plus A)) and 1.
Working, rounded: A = 0.17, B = 5.405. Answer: 1.56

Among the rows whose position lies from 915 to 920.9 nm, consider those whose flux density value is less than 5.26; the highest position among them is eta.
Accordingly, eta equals 920.784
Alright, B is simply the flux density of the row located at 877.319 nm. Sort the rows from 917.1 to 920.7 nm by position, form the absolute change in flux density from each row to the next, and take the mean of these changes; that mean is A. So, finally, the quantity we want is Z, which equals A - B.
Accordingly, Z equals -5.27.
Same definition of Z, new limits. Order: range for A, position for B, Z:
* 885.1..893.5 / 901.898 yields -5.11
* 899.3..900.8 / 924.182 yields -4.91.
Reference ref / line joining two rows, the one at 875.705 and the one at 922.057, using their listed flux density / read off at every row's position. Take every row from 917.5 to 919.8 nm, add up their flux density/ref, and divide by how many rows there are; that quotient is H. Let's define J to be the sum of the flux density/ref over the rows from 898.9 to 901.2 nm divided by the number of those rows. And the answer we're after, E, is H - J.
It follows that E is -0.02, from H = 1.14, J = 1.16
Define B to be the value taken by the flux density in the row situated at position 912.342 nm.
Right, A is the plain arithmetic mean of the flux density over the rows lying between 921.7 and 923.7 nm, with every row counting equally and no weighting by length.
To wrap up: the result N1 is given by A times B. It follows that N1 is 23.7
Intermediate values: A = 4.61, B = 5.136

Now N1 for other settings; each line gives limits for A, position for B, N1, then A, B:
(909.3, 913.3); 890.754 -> 28.3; 5.21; 5.427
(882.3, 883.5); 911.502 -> 33.9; 6.66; 5.094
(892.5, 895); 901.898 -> 29.1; 5.43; 5.354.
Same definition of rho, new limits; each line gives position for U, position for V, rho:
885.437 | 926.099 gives 20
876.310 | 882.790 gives 27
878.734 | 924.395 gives 21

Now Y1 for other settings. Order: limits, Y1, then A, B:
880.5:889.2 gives 1.84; 0.51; 7.849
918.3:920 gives 1.56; 0.32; 5.332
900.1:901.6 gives 1.59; 0.18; 5.752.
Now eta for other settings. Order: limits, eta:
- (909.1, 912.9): 912.762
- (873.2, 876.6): 875.906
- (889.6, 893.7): 893.013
